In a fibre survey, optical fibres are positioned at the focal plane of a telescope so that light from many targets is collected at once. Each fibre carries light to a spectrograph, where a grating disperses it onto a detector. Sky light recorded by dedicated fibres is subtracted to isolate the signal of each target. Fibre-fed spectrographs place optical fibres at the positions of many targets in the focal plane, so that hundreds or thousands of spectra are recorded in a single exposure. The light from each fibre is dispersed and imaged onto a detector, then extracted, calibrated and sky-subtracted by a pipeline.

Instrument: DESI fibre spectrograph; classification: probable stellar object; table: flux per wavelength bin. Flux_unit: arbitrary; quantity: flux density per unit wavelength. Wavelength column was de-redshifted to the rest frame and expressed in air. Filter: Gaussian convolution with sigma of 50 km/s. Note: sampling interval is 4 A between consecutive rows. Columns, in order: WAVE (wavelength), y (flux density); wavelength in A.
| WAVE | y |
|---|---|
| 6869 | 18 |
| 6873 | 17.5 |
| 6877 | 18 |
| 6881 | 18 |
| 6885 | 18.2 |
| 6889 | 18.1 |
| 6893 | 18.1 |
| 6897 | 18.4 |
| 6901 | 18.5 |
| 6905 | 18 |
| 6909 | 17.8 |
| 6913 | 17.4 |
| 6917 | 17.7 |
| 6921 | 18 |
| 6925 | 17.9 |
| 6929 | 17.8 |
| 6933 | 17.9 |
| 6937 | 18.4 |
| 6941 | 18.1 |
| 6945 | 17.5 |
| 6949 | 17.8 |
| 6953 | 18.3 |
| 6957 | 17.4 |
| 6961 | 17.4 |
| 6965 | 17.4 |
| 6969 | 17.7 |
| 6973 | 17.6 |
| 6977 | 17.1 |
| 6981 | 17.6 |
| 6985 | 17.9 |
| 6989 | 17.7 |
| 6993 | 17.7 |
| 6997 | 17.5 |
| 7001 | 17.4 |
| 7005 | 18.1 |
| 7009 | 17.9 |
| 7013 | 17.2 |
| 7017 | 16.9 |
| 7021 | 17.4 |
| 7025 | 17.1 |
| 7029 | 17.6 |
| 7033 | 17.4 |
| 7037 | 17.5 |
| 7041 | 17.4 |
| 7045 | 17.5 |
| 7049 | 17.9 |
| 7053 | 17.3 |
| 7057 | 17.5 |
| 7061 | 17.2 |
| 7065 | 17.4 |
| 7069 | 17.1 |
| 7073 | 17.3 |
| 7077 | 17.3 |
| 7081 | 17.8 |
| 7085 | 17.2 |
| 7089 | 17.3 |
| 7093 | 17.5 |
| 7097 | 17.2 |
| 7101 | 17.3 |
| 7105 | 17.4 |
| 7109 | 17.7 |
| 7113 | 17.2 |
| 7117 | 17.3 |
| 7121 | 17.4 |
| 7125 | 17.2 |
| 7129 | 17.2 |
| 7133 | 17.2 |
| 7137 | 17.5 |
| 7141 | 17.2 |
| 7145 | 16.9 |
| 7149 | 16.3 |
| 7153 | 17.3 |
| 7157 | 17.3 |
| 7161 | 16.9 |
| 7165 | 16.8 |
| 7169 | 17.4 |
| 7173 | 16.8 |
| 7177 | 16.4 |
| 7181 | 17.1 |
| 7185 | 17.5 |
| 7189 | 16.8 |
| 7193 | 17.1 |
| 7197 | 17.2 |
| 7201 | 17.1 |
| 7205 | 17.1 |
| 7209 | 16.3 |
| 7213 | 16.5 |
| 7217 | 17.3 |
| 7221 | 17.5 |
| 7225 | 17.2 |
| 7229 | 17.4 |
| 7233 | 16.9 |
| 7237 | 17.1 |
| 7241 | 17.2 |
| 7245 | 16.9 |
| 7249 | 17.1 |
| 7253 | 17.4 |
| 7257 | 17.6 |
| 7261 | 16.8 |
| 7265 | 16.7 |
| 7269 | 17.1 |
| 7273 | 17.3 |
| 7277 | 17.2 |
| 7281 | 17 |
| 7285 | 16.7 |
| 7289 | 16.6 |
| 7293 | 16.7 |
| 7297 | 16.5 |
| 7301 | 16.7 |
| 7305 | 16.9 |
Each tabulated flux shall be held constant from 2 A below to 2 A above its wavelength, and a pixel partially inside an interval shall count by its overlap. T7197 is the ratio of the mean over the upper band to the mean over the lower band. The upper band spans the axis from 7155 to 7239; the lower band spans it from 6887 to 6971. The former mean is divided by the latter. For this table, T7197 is 0.952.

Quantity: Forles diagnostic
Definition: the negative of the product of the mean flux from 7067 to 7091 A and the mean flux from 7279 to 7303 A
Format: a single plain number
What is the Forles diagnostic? -289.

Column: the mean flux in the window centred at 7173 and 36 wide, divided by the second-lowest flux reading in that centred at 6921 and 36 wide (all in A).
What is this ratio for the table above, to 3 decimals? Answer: 0.960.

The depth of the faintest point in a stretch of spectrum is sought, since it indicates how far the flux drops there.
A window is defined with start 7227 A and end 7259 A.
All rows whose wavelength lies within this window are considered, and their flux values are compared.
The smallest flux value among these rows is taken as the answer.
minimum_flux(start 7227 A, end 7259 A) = 16.9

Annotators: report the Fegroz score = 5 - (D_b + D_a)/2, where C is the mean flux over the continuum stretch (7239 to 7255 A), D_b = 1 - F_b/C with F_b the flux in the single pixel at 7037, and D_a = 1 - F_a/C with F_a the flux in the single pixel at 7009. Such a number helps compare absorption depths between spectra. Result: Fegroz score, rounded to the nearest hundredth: 5.03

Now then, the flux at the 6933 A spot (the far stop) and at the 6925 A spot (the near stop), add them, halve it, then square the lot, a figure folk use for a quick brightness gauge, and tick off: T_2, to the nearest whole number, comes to 320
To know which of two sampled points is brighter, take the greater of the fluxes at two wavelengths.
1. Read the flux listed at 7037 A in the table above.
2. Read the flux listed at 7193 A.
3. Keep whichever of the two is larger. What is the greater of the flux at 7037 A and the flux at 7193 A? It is 17.50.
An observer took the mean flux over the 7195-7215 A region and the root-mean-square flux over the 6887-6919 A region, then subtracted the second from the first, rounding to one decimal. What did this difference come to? -1.2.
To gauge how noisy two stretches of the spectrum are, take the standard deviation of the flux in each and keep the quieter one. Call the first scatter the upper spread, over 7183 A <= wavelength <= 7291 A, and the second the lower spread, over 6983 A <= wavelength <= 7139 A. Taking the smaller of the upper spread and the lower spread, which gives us 0.26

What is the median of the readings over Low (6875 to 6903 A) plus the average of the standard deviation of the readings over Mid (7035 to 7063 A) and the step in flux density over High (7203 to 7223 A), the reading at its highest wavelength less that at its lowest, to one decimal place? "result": 18.4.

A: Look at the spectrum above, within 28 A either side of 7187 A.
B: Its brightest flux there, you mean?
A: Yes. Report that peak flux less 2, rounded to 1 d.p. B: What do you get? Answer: 15.5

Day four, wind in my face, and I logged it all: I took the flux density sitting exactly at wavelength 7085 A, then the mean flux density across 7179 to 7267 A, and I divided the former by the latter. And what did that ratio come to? 1.01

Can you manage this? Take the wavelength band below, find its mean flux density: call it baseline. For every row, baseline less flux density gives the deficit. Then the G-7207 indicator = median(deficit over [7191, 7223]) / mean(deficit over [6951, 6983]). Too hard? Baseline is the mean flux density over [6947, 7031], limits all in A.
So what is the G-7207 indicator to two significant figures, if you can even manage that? -85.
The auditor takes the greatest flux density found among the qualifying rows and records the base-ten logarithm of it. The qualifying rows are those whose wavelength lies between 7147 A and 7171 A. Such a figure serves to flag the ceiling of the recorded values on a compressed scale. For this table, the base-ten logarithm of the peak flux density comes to 1.24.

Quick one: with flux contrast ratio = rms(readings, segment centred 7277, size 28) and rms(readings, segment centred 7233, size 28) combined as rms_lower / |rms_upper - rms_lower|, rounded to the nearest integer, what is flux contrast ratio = 75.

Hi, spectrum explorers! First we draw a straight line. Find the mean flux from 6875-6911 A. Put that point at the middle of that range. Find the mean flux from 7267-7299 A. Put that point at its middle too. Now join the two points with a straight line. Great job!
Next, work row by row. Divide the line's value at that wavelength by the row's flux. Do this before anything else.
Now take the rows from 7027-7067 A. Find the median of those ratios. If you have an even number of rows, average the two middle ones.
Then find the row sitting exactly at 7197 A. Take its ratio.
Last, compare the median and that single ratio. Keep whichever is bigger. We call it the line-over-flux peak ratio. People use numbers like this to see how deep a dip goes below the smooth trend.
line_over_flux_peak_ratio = 1.01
